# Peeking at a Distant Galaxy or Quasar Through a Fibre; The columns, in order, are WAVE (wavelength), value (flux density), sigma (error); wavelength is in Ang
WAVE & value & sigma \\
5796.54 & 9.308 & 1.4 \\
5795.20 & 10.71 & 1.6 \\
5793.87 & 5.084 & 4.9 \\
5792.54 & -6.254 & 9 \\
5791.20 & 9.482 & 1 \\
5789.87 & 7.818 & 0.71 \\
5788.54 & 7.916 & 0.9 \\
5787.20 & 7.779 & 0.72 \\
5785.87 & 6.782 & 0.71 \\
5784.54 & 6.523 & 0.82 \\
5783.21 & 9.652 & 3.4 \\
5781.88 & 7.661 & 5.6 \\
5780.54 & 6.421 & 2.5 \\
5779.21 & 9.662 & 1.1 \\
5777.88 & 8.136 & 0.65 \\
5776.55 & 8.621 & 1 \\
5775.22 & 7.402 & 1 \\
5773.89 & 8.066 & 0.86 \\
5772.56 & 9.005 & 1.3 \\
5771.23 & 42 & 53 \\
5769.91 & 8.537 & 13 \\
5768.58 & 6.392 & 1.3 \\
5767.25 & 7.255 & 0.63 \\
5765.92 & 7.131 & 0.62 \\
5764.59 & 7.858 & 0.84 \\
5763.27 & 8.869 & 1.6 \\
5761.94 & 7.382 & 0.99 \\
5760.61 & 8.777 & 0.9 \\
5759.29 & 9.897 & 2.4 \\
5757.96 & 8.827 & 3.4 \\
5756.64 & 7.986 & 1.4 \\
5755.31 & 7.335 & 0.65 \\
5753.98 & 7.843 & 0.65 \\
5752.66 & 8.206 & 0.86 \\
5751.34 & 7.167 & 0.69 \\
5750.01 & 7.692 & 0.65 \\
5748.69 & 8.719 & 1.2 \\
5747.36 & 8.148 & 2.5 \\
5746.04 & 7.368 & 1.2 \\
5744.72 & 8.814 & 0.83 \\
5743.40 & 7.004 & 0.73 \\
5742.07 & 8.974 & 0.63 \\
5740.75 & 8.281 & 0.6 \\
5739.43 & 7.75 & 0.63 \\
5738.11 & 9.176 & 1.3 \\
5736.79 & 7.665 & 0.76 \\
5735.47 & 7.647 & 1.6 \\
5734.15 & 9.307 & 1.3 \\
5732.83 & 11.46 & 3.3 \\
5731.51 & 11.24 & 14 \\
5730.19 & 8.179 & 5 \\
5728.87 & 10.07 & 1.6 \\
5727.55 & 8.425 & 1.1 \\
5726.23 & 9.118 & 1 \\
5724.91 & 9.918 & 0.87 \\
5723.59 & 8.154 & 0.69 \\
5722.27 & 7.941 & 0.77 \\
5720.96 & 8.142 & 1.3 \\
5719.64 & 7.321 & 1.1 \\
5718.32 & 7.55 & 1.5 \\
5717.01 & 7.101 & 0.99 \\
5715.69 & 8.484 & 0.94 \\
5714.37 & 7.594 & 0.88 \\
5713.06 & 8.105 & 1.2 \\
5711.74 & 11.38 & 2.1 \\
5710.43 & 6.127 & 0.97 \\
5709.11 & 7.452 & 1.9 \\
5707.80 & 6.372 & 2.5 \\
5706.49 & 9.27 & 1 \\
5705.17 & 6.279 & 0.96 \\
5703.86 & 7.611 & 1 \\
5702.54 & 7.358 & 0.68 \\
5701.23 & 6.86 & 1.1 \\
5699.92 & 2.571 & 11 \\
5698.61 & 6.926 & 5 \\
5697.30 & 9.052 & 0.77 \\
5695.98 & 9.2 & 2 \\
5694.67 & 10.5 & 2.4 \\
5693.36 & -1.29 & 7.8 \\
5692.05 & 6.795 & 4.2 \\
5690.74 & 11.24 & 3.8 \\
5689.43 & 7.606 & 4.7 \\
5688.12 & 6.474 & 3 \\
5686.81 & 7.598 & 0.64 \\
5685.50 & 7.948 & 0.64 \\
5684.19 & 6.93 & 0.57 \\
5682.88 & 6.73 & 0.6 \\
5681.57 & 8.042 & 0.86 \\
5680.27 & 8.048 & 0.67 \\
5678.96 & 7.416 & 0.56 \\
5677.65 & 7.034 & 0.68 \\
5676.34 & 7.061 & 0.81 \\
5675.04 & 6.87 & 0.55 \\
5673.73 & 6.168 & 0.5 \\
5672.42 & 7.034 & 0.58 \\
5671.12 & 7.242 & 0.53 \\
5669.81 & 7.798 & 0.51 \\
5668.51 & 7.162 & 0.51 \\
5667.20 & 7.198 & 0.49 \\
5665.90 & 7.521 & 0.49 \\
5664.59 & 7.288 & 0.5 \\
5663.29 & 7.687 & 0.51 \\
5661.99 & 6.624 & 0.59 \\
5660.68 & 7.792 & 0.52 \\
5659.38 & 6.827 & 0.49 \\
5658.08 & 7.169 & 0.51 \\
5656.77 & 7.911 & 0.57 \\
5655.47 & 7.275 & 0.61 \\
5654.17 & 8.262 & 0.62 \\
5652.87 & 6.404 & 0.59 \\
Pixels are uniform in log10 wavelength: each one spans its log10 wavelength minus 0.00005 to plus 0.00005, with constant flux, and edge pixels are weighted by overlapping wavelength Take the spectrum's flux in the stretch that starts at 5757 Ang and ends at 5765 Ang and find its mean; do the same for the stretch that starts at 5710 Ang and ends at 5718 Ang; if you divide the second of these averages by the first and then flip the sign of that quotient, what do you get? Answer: -0.95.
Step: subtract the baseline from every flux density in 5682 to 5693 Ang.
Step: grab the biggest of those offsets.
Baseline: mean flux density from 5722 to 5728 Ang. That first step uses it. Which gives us 2.5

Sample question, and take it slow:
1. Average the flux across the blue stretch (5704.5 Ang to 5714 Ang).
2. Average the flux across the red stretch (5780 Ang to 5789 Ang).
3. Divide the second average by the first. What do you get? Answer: 0.96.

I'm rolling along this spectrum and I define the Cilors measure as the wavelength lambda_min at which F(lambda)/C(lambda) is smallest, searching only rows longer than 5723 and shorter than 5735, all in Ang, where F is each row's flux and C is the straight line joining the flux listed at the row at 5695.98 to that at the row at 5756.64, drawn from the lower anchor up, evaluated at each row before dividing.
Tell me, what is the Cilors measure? 5723.59 Ang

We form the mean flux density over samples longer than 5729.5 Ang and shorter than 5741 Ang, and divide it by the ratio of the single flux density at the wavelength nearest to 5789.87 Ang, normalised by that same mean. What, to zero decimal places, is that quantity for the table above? 10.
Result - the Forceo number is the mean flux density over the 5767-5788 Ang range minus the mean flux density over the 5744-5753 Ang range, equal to 2.0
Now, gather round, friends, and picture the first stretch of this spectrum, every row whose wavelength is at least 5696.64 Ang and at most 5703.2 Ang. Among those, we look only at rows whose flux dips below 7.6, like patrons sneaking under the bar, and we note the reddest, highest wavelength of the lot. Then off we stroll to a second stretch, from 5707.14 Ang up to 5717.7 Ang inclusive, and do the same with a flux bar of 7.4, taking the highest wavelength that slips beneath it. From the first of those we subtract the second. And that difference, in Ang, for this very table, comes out -14.5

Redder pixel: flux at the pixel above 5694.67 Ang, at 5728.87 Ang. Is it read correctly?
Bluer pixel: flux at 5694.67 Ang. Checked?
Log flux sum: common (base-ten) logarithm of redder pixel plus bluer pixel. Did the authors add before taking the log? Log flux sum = 1.31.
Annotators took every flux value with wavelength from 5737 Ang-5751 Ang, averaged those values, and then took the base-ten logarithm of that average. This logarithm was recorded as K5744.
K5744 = 0.91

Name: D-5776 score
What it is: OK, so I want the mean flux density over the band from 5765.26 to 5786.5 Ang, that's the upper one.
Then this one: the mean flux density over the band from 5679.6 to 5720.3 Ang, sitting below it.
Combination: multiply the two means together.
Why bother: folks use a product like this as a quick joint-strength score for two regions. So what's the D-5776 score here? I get 74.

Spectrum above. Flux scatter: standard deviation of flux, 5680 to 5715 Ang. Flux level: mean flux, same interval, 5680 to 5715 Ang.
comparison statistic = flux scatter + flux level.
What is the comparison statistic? 9.8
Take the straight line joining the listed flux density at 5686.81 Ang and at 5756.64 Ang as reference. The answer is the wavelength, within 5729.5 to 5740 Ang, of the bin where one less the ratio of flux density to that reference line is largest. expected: 5735.47 Ang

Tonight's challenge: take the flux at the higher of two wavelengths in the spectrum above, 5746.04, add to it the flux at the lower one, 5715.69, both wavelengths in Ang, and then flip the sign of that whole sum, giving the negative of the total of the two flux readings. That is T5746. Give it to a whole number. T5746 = -16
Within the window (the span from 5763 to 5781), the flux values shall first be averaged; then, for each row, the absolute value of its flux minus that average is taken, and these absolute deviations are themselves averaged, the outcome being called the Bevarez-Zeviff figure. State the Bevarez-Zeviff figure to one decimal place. 4.5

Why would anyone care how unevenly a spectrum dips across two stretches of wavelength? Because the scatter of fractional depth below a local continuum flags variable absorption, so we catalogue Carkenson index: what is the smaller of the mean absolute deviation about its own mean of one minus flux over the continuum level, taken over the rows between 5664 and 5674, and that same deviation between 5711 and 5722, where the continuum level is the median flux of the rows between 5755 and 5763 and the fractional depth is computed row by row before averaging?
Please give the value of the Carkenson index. 0.0348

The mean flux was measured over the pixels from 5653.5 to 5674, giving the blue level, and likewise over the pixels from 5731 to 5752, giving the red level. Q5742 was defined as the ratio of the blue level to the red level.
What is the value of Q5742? 0.86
